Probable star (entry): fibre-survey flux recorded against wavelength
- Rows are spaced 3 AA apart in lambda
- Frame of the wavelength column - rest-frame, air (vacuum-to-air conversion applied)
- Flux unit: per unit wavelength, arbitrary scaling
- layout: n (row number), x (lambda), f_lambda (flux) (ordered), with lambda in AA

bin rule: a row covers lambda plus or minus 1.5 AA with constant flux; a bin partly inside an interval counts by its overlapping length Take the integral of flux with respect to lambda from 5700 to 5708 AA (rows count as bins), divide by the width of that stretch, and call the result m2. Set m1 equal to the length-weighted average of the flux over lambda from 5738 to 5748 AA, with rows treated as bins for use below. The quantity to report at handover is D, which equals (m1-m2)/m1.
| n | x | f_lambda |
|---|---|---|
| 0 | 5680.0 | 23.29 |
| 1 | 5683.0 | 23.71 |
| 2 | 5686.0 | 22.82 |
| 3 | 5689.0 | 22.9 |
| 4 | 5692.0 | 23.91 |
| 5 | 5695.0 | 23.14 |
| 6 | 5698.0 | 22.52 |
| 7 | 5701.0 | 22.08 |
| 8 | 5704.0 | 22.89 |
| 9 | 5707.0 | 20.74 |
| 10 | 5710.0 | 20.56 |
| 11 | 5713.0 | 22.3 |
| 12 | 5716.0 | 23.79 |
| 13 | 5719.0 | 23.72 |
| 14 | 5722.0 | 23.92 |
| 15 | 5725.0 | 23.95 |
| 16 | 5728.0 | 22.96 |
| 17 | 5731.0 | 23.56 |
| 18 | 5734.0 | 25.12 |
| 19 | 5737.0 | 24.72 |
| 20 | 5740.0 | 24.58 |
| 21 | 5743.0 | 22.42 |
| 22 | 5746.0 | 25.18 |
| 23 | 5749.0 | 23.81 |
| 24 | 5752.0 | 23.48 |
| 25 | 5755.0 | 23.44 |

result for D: 0.088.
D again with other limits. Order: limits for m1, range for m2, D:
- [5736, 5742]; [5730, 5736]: 0.001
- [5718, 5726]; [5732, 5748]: -0.021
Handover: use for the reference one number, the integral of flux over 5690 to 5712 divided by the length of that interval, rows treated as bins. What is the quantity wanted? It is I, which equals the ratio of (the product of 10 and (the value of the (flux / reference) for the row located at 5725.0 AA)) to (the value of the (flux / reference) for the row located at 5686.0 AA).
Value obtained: 10.5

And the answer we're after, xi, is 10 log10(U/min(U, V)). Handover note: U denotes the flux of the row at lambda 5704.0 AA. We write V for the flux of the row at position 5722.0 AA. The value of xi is 0.000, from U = 22.89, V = 23.92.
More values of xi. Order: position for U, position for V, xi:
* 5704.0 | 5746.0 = 0.000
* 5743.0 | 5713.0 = 0.023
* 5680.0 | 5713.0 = 0.189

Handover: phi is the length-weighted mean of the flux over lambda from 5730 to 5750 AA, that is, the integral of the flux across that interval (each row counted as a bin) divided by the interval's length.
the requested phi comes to 24.2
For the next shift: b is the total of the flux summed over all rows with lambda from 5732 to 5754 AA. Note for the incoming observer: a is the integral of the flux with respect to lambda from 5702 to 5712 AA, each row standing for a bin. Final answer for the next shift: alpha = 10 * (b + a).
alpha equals 3841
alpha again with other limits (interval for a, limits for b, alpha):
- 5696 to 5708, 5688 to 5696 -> 3358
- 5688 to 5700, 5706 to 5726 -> 4360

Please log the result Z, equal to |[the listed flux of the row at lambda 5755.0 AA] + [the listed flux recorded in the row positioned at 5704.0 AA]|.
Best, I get 46.3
